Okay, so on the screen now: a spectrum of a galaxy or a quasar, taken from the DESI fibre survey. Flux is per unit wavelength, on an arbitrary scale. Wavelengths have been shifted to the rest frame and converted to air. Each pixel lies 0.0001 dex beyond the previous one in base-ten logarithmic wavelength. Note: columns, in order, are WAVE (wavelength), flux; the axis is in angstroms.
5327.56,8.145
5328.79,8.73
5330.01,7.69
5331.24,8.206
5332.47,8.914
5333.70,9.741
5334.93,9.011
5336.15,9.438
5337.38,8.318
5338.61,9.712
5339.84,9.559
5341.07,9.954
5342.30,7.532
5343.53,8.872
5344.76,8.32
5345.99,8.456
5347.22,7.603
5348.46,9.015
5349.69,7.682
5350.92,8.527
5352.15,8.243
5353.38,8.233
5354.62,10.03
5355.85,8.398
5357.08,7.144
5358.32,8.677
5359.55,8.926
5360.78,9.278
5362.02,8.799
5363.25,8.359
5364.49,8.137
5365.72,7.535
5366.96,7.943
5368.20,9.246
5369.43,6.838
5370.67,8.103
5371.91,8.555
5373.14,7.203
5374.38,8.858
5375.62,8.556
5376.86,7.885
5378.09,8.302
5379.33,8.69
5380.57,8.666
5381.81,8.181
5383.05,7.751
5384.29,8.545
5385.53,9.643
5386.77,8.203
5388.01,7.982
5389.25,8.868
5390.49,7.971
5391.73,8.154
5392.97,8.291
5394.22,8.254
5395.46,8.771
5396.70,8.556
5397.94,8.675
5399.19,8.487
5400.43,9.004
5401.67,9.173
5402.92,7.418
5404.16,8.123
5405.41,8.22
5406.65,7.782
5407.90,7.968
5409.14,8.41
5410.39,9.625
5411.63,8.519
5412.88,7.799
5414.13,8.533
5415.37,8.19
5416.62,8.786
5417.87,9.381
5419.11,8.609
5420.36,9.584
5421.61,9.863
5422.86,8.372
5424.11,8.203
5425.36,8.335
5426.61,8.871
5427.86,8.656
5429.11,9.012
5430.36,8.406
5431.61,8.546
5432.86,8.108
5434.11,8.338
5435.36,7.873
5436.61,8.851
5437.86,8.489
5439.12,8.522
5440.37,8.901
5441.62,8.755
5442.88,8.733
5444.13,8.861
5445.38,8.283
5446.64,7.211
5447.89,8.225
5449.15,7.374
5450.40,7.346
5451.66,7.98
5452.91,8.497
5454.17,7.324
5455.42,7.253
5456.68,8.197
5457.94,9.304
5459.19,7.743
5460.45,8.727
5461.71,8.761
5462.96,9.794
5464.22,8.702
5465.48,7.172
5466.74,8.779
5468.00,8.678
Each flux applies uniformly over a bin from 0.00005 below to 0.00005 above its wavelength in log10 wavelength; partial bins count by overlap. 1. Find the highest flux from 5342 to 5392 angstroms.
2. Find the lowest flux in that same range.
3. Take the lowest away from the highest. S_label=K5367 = 3.19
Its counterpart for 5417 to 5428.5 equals 1.66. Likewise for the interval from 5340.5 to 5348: 2.42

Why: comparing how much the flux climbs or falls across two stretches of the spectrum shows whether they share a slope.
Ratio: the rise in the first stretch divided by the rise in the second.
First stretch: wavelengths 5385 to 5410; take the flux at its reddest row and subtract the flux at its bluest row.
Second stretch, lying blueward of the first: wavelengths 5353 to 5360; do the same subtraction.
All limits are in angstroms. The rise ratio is -1.8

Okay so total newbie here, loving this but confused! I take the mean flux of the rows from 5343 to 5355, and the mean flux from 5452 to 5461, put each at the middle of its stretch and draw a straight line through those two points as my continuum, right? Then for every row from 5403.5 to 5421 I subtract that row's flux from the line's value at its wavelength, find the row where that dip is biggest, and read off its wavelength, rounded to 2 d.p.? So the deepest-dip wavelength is 5406.65 angstroms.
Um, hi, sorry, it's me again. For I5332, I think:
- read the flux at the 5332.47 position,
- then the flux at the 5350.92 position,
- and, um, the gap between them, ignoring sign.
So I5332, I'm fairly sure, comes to 0.39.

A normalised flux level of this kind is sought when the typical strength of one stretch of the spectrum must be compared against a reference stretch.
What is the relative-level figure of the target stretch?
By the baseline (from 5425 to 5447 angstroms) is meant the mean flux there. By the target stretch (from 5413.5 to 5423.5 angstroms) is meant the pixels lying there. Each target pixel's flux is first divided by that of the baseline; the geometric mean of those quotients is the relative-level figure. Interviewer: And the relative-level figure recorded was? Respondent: 1.05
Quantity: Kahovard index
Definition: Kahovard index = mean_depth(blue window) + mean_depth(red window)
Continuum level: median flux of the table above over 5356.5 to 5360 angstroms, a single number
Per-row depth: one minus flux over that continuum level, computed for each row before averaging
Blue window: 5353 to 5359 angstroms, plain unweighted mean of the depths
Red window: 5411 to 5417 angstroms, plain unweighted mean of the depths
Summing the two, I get 0.057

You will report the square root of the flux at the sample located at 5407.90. 2.82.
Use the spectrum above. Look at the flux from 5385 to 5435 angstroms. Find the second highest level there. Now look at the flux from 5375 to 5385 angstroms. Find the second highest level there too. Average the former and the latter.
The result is 9.15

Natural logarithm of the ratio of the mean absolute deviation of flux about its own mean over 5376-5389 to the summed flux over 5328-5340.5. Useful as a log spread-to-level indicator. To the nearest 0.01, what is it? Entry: -5.41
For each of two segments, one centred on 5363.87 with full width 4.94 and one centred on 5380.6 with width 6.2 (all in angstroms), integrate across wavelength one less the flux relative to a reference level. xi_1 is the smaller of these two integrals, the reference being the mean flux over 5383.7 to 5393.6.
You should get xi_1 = 0.10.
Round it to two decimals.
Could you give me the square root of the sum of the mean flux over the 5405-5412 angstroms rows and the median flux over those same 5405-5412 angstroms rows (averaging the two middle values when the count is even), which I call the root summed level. 4.09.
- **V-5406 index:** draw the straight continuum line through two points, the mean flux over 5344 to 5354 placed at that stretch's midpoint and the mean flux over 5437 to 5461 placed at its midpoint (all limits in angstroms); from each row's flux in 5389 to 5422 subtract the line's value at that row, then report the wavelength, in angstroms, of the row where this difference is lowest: 5402.92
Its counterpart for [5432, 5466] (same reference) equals 5465.48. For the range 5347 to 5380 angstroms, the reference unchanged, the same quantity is 5369.43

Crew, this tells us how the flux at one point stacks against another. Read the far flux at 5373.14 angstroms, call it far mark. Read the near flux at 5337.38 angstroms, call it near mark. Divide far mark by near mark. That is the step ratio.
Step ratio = 0.87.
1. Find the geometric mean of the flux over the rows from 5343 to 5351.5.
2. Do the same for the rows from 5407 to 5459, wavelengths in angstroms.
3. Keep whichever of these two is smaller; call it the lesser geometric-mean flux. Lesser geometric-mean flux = 8.34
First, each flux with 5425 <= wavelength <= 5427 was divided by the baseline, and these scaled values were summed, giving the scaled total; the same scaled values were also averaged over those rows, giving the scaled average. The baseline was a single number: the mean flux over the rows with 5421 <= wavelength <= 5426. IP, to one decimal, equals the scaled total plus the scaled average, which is 3.0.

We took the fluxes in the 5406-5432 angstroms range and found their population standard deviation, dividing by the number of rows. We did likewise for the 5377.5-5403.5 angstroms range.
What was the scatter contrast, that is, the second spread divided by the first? 0.86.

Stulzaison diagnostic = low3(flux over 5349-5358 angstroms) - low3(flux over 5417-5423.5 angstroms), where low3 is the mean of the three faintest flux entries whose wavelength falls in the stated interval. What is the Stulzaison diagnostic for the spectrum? -1.1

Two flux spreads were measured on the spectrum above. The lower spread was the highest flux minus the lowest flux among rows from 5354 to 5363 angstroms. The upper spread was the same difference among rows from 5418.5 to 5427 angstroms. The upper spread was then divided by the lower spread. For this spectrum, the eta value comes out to 0.58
